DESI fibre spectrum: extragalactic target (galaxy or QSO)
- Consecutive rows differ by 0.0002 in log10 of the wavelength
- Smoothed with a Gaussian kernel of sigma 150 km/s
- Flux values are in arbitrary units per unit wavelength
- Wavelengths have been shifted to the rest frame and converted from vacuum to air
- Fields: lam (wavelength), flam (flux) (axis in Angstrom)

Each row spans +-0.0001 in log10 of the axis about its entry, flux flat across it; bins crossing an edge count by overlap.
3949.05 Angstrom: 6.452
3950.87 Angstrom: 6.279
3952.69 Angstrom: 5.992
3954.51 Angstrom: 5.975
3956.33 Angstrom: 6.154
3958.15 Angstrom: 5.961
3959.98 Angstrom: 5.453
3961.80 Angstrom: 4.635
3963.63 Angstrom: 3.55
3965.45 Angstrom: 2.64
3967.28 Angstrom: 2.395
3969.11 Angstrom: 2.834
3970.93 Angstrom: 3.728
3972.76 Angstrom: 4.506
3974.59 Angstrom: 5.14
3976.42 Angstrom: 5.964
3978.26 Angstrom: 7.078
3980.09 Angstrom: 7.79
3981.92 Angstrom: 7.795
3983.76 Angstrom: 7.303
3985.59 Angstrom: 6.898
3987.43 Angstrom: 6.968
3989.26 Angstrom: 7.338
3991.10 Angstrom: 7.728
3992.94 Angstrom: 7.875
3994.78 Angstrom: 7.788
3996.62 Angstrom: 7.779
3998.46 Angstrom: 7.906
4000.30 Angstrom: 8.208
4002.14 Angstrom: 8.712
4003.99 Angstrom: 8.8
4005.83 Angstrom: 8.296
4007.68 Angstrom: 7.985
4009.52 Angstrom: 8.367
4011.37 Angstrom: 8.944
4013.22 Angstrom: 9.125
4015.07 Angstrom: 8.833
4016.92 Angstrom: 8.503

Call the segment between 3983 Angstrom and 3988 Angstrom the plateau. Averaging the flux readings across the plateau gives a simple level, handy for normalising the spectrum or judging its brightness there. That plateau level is 7.1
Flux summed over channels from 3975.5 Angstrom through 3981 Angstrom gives 21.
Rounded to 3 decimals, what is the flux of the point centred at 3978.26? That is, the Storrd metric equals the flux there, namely 7.078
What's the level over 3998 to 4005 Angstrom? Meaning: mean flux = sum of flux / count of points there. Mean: 8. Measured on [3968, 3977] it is 4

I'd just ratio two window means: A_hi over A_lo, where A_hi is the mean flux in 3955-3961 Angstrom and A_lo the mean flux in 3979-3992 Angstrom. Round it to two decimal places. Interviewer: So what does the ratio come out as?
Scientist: 0.79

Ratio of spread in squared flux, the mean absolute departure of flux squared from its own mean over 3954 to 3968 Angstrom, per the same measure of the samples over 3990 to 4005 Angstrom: 2.0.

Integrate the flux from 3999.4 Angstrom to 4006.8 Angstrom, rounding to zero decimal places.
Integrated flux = 63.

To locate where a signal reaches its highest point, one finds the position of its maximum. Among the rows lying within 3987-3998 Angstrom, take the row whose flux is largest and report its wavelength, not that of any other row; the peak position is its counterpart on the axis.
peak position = 3992.94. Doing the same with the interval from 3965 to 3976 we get 3974.59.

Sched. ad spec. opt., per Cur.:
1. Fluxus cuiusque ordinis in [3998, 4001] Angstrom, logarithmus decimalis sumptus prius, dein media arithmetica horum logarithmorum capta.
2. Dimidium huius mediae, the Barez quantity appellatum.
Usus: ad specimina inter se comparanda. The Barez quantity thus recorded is 0.45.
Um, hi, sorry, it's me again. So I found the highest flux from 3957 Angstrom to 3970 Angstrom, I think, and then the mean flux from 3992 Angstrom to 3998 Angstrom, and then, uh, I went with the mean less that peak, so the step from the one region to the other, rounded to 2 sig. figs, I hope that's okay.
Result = 1.9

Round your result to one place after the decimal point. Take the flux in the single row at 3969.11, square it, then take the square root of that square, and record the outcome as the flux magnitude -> 2.8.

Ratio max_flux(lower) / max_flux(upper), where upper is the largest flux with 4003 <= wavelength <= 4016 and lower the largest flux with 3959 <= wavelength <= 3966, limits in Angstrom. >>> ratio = 0.598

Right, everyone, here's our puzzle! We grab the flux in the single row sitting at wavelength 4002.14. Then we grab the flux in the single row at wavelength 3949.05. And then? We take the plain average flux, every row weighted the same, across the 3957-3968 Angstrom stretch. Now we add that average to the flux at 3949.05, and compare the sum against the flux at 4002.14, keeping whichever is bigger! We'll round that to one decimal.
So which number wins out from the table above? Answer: 10.6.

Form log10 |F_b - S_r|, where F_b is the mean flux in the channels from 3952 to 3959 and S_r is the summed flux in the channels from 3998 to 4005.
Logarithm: 1.44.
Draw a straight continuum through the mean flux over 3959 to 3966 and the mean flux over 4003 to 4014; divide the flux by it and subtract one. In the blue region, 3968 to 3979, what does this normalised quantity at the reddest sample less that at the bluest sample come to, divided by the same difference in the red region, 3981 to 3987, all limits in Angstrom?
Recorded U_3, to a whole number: -3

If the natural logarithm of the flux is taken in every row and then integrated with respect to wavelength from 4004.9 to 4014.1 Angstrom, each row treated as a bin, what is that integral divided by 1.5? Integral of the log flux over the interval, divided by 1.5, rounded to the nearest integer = 13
